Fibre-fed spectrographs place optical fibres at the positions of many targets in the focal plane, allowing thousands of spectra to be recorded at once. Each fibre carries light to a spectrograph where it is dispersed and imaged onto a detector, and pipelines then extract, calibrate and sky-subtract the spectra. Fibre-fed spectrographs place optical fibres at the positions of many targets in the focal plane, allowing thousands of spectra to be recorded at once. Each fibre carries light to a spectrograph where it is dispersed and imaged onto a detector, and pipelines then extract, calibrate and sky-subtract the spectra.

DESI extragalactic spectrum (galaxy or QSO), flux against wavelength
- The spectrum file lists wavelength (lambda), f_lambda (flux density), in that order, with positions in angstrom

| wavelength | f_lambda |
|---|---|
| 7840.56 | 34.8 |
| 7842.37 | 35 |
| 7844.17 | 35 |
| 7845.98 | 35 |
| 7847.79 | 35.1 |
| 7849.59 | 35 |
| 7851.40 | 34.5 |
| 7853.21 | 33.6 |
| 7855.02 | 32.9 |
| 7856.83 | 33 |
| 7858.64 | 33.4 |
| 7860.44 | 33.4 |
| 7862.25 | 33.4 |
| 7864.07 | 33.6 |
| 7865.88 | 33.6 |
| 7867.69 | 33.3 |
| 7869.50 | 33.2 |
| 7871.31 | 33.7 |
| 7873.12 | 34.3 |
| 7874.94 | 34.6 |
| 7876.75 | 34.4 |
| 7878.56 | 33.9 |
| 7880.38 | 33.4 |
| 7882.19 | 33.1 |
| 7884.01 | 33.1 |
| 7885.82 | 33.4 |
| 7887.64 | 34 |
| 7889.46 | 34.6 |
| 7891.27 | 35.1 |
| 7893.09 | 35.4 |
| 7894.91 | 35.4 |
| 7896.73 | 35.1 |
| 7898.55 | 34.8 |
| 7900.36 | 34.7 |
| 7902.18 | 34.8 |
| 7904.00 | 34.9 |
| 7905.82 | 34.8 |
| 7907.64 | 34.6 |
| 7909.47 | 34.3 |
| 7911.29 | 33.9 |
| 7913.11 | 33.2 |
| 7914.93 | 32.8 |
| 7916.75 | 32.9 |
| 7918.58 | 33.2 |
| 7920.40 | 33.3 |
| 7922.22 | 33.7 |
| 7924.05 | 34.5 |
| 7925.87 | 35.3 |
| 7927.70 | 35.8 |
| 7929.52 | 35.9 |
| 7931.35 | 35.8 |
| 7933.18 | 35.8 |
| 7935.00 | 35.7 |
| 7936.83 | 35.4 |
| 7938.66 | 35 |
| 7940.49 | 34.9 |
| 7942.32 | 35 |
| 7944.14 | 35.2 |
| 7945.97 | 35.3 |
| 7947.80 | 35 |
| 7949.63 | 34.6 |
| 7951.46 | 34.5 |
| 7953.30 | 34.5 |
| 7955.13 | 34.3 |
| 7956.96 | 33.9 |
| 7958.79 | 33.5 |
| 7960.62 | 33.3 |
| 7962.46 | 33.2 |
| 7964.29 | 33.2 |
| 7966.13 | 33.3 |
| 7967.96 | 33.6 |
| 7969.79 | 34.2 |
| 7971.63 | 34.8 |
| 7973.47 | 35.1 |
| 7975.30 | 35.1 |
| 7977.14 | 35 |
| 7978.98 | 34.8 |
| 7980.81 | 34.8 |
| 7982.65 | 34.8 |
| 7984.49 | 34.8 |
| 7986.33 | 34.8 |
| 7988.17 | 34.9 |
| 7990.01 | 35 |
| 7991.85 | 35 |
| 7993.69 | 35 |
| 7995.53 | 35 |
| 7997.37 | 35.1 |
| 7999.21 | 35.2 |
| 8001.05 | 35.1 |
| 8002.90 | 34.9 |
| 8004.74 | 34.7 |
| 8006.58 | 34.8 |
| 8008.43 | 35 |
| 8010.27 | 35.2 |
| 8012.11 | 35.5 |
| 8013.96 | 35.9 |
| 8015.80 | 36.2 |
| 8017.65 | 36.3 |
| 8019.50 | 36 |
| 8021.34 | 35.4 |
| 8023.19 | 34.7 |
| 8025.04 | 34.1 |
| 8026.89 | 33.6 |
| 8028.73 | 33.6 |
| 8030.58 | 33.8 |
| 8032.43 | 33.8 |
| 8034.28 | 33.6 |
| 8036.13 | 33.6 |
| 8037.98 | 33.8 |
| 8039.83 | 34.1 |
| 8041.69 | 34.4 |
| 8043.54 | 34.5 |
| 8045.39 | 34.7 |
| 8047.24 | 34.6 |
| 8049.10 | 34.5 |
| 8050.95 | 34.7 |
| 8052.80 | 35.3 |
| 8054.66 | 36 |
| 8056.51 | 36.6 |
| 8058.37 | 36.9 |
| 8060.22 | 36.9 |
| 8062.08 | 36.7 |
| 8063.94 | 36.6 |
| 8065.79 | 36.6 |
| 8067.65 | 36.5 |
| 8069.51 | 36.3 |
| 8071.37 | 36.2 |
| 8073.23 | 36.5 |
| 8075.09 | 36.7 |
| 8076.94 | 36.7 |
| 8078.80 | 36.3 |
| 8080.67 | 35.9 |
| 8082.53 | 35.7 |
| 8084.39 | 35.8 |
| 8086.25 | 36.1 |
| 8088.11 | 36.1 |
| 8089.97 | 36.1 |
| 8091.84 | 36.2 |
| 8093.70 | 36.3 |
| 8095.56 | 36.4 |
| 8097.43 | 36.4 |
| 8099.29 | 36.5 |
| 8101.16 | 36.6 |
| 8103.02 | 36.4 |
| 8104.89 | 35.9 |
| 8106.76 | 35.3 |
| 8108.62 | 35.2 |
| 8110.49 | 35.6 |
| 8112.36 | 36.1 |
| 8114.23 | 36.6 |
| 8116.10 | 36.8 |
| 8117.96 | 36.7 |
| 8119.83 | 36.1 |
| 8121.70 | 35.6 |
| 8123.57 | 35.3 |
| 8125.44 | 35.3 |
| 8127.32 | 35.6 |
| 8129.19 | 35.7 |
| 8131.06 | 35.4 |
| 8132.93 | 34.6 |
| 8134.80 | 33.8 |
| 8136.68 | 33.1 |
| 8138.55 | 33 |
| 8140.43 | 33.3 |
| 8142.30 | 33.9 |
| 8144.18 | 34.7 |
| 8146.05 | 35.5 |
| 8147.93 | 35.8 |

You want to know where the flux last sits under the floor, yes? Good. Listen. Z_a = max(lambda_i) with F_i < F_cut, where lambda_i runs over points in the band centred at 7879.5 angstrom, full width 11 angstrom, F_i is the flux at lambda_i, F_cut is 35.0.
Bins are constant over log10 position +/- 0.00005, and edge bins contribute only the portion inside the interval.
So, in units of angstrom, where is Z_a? 7884.01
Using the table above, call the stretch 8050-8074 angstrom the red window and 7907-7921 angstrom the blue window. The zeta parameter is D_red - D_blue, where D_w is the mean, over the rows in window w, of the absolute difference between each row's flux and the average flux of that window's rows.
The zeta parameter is -0.10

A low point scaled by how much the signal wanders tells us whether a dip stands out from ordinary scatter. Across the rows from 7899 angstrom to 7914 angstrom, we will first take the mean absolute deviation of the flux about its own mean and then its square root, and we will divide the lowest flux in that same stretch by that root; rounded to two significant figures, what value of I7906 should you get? 49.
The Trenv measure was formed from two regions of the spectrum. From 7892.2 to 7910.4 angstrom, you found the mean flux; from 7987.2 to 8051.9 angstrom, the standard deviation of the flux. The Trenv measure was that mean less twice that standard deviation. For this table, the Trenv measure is 33.4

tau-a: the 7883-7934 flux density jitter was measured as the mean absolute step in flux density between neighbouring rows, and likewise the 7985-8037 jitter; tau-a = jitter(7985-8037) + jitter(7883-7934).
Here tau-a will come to 0.52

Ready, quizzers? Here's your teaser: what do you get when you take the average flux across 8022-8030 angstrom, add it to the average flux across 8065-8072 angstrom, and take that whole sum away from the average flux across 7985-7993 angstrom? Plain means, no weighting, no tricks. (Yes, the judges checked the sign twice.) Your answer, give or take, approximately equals -35.5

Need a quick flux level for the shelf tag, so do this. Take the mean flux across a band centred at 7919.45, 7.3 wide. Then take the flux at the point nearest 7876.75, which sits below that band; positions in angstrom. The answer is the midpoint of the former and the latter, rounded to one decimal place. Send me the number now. 33.8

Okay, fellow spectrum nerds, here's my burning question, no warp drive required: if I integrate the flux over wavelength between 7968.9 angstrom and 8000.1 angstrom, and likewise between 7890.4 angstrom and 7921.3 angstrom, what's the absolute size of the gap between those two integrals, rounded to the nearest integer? 29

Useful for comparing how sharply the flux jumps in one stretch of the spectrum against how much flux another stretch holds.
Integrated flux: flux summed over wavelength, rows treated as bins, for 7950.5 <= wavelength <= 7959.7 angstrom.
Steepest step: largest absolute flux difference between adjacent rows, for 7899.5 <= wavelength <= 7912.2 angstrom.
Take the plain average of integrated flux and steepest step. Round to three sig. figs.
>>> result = 157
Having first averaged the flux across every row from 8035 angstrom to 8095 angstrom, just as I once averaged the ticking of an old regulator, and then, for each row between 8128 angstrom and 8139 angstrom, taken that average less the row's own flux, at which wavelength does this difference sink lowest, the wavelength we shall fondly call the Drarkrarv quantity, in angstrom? 8129.19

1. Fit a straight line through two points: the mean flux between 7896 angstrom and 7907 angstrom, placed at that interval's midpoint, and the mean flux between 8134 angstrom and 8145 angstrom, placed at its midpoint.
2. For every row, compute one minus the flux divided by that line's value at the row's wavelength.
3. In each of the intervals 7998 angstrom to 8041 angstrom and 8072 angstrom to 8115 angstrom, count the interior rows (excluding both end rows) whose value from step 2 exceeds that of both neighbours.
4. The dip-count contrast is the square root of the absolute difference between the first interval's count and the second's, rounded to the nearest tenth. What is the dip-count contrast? 1.0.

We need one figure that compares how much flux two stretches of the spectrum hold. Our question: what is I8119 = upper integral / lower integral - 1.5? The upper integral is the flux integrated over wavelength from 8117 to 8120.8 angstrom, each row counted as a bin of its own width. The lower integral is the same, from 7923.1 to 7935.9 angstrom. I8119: -1.2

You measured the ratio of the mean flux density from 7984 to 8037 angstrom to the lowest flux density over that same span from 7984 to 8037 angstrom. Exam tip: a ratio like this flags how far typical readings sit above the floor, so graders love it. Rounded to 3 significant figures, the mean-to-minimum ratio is 1.04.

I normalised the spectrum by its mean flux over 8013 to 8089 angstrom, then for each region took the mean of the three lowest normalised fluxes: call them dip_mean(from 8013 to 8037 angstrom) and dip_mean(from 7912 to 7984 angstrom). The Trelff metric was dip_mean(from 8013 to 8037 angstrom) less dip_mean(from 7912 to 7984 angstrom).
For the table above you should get 0.018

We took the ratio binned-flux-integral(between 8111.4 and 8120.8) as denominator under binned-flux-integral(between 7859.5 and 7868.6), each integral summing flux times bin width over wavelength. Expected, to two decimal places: 0.89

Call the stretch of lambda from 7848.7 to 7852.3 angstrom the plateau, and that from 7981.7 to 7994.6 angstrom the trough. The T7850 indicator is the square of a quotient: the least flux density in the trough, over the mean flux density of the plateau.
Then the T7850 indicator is 1.00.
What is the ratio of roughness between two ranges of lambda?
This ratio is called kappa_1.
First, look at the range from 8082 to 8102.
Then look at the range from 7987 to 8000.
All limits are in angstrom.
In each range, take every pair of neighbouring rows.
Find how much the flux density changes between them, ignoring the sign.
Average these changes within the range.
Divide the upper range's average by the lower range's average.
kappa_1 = 1.8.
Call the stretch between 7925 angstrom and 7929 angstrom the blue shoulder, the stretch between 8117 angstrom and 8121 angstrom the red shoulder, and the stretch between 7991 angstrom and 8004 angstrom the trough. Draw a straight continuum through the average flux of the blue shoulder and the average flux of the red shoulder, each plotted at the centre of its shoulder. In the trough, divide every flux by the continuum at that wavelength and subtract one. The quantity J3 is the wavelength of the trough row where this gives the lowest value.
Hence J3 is 8002.90 angstrom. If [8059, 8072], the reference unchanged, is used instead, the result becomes 8071.37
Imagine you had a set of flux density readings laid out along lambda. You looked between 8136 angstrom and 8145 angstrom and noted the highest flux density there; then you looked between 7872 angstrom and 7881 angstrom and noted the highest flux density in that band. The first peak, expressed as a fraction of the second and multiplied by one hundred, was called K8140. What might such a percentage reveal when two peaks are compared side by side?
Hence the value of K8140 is 100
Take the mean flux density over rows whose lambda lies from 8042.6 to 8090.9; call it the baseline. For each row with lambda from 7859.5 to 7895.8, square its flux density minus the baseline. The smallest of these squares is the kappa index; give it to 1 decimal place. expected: 0.3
